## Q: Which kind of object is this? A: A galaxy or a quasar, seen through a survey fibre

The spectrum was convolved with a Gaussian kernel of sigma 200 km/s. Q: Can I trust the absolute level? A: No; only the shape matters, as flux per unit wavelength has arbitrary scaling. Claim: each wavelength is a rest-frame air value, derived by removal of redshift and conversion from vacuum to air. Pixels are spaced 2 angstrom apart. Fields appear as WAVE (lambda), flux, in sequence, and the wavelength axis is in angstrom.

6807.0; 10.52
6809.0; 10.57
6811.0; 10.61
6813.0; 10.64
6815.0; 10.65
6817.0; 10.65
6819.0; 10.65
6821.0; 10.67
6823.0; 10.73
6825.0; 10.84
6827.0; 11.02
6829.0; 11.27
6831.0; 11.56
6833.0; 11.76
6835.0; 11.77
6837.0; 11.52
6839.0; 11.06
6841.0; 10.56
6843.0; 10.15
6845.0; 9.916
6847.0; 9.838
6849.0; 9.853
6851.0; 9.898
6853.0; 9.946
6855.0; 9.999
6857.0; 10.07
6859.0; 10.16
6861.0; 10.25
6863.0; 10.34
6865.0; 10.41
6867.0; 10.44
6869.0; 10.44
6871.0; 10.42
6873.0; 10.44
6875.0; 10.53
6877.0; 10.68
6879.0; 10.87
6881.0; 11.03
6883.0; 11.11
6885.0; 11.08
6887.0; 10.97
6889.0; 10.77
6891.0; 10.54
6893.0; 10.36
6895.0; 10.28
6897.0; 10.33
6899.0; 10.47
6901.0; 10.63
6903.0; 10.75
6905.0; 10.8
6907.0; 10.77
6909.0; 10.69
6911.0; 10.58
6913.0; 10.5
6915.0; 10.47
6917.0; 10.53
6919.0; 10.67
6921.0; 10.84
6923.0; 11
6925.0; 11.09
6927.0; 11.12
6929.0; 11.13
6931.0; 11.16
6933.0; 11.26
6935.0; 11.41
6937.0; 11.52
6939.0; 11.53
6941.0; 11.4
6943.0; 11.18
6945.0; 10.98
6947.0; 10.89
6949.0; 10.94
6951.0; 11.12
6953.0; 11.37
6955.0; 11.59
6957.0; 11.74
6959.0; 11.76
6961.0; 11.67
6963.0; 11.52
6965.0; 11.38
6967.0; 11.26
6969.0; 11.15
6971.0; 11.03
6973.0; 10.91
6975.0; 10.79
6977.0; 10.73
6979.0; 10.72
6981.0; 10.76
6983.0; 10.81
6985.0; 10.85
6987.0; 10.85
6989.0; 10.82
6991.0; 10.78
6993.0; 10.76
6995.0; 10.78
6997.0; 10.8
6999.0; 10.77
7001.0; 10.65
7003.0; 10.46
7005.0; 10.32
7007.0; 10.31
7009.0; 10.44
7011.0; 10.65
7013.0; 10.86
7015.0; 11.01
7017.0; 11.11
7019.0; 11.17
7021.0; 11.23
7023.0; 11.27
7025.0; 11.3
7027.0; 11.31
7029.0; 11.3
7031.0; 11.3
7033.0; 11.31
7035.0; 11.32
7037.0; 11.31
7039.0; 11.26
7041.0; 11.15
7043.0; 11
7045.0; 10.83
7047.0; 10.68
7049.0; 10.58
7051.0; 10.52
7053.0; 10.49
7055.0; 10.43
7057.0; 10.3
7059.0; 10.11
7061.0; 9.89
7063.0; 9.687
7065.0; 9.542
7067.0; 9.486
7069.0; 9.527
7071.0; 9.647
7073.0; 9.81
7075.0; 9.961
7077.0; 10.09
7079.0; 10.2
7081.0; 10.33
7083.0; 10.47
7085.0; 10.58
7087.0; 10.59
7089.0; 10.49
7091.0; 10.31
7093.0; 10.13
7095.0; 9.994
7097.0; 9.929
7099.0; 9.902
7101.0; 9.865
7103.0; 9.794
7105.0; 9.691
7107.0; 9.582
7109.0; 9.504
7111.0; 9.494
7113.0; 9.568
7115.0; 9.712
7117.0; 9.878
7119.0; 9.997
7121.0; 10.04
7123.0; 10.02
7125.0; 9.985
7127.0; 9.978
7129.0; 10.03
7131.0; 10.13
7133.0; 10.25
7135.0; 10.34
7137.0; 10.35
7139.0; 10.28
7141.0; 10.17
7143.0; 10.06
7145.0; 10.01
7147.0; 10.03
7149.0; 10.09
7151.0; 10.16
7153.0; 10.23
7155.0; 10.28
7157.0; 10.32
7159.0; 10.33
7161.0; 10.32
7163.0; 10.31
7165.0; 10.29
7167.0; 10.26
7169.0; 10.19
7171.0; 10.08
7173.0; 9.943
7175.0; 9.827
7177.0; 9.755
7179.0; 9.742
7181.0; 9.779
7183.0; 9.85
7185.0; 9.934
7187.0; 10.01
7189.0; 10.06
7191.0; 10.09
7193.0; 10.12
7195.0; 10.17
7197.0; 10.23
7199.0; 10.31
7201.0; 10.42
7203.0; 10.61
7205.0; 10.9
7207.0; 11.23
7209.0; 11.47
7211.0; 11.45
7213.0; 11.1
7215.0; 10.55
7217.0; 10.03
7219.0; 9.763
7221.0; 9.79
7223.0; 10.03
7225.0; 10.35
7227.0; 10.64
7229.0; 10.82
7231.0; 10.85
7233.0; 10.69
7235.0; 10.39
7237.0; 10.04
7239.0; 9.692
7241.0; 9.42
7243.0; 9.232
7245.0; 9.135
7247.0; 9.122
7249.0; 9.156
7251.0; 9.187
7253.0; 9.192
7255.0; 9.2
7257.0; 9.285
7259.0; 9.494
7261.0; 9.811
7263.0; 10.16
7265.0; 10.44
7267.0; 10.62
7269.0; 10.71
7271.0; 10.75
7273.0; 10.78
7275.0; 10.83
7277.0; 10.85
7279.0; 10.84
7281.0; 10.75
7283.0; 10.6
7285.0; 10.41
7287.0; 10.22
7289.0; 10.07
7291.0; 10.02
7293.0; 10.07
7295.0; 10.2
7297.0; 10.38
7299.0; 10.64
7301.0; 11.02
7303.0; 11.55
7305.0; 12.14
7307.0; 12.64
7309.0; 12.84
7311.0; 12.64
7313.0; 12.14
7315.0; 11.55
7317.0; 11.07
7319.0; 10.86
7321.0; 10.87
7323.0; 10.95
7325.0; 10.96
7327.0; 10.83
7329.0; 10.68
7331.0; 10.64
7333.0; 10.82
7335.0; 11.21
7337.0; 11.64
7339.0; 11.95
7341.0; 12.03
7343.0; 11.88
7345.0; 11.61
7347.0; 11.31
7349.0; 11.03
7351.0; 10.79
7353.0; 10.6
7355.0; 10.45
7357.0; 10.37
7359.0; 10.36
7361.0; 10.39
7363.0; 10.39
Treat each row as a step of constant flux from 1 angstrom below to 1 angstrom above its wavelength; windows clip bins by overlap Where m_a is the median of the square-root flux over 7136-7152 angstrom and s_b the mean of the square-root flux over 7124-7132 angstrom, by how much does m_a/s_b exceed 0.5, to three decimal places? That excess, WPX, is 0.505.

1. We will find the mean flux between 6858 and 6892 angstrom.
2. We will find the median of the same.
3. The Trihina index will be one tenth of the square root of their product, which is 1.06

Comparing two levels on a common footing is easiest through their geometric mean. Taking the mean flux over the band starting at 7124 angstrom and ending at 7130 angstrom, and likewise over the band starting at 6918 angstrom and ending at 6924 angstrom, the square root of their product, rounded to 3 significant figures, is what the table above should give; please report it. 10.4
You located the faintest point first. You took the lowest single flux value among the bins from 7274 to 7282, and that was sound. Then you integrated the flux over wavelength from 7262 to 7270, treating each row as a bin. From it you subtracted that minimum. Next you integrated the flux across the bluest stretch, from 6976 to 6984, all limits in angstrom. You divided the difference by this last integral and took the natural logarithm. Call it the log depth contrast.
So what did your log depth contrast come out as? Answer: -0.16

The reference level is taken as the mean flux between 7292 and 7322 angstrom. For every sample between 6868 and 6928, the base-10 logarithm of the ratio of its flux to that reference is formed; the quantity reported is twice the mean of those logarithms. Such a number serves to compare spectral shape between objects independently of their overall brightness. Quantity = -0.054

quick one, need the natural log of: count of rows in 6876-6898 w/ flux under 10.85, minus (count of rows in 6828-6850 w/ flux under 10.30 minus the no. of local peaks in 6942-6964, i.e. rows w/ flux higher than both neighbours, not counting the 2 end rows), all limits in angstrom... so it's 1.1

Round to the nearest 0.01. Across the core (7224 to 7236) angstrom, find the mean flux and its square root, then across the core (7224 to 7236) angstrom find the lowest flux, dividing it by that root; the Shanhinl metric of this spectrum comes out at 3.18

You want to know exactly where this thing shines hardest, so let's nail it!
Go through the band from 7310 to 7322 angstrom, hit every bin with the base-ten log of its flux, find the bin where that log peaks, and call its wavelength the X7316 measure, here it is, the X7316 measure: 7311.0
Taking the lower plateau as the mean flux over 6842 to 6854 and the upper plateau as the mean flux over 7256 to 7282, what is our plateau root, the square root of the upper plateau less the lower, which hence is 0.69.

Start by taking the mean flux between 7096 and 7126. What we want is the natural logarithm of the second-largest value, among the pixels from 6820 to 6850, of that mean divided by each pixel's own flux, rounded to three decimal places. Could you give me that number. -0.006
